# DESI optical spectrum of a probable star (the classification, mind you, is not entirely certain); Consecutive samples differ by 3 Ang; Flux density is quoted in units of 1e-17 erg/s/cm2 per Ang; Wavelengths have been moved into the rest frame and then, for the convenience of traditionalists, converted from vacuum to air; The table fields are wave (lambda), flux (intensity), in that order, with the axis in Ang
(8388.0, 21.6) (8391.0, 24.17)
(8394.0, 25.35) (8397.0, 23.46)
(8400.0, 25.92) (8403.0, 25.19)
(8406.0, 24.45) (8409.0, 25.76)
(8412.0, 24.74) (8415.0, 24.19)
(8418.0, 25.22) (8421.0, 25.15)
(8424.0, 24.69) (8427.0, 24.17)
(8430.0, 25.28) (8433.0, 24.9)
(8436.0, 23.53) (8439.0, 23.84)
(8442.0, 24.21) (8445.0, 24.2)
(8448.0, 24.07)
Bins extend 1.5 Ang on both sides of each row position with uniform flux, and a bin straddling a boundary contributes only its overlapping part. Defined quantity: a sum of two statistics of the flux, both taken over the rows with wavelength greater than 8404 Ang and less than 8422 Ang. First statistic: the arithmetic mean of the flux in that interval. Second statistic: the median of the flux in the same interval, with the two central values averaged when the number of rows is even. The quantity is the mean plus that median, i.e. 49.9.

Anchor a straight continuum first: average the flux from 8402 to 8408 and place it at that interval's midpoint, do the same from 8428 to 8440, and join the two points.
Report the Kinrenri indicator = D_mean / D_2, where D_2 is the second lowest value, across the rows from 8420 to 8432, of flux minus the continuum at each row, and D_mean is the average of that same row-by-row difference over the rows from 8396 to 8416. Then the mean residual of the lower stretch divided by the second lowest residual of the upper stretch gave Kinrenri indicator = 0.1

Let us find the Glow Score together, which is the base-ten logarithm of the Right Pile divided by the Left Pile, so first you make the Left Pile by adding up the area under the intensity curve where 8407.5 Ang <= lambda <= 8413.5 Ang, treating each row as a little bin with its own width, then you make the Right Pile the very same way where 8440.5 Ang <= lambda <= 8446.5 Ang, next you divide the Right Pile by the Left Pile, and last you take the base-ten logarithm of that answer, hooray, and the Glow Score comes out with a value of -0.018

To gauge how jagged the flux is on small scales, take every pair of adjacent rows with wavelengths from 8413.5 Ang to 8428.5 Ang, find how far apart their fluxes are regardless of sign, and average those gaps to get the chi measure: 0.52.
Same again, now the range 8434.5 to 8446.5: 0.23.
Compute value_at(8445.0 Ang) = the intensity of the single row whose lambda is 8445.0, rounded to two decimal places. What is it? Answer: 24.20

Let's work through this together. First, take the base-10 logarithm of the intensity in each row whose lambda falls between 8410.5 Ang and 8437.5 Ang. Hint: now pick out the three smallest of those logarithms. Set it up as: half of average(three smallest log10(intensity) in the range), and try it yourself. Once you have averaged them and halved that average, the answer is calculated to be 0.690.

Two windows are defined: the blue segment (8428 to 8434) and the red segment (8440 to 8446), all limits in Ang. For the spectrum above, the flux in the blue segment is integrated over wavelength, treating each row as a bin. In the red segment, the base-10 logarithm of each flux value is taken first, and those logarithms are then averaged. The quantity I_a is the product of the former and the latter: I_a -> 208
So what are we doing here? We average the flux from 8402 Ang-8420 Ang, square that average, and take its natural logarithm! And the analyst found 6.43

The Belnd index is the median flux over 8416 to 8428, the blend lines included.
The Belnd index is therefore 24.9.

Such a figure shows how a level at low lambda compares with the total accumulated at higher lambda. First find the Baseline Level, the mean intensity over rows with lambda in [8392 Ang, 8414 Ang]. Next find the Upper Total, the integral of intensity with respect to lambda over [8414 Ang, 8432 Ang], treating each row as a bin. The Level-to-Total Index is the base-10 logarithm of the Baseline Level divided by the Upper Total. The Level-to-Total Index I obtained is -1.25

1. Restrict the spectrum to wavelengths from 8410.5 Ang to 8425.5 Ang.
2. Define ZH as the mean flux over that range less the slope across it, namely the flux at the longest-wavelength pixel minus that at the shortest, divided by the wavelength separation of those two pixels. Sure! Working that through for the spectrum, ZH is 24.80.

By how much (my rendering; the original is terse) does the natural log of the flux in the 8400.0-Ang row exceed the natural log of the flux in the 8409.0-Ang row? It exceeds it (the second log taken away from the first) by 0.01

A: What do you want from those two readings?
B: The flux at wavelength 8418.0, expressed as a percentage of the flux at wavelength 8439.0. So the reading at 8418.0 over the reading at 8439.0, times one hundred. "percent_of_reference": 106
